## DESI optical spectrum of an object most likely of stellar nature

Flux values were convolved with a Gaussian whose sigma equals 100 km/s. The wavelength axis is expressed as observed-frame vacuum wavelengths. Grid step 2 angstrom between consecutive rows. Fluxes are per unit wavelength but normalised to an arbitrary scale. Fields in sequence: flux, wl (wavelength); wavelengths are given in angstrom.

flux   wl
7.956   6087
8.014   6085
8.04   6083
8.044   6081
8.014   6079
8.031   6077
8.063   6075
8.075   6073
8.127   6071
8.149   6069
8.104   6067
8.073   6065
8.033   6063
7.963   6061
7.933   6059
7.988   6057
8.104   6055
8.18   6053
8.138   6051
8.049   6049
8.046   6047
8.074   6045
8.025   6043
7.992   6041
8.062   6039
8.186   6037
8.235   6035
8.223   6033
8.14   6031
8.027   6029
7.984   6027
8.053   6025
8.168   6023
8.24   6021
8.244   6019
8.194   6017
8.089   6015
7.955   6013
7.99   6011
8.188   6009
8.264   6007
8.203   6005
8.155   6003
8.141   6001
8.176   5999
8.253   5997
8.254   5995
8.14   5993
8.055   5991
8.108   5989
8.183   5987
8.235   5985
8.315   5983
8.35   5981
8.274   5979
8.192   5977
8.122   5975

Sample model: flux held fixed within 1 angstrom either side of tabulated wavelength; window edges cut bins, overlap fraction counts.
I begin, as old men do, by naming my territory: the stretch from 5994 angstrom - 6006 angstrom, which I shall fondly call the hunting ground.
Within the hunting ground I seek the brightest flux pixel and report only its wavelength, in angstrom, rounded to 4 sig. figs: 5995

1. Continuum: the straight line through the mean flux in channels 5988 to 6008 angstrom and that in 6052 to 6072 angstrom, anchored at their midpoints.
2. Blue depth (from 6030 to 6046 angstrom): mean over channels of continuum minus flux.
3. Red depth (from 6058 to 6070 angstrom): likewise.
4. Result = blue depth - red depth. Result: -0.030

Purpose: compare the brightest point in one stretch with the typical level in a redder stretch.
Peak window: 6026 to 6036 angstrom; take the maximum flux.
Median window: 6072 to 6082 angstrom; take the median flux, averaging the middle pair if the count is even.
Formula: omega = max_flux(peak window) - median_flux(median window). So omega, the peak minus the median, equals 0.19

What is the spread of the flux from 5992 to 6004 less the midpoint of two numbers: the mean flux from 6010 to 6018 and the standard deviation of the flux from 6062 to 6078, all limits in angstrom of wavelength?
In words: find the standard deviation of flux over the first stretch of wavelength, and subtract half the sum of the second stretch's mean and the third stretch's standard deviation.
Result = -4.00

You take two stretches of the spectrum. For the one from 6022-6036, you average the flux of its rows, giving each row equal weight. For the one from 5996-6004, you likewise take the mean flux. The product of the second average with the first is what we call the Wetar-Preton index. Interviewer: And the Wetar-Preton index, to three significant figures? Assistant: 66.4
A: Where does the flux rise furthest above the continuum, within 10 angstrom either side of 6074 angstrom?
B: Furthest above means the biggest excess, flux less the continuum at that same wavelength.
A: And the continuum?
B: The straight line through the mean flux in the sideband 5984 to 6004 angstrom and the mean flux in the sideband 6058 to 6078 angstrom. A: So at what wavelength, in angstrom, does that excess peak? 6069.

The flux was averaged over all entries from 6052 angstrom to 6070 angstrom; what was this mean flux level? 8.06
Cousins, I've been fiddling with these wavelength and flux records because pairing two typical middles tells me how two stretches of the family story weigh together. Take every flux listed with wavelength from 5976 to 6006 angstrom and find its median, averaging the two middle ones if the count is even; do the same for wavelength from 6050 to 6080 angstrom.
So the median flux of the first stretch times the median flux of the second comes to 66.1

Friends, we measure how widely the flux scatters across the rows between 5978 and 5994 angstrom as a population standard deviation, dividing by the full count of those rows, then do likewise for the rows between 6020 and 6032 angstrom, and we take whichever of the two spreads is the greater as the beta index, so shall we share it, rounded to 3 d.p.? 0.097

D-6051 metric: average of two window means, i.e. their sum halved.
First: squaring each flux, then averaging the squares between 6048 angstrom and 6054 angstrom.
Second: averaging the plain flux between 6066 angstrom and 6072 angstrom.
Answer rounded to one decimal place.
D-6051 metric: 37.1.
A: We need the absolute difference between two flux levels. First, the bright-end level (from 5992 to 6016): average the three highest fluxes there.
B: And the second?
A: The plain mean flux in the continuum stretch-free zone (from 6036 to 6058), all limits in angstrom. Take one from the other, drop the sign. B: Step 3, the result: 0.180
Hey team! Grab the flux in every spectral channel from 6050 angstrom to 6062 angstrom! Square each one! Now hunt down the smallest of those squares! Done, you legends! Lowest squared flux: 62.9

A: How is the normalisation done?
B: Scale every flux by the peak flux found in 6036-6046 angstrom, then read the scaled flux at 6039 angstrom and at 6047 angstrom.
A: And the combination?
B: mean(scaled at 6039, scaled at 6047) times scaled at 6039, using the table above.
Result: 0.97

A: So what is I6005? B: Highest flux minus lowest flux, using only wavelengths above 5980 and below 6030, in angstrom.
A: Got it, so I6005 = 0.395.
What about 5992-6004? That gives 0.114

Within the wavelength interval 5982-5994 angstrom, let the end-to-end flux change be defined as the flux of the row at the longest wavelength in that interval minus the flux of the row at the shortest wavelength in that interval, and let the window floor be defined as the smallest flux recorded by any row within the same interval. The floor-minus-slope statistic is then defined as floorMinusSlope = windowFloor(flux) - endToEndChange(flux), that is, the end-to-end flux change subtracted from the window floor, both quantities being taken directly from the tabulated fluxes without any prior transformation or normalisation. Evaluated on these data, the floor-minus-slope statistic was 8.23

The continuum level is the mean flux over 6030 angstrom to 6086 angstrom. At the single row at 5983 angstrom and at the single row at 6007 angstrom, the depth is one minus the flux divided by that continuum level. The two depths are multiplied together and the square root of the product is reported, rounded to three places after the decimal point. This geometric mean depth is 0.026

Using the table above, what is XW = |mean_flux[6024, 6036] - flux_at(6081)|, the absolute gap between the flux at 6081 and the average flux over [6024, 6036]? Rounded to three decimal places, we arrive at 0.066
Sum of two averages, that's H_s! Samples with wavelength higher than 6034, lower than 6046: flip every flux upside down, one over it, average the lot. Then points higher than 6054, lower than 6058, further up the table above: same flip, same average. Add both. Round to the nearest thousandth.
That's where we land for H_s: 0.248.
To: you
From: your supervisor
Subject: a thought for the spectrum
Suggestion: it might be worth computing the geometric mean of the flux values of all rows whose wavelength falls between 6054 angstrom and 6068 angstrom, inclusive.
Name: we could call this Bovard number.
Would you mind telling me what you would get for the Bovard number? 8.03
